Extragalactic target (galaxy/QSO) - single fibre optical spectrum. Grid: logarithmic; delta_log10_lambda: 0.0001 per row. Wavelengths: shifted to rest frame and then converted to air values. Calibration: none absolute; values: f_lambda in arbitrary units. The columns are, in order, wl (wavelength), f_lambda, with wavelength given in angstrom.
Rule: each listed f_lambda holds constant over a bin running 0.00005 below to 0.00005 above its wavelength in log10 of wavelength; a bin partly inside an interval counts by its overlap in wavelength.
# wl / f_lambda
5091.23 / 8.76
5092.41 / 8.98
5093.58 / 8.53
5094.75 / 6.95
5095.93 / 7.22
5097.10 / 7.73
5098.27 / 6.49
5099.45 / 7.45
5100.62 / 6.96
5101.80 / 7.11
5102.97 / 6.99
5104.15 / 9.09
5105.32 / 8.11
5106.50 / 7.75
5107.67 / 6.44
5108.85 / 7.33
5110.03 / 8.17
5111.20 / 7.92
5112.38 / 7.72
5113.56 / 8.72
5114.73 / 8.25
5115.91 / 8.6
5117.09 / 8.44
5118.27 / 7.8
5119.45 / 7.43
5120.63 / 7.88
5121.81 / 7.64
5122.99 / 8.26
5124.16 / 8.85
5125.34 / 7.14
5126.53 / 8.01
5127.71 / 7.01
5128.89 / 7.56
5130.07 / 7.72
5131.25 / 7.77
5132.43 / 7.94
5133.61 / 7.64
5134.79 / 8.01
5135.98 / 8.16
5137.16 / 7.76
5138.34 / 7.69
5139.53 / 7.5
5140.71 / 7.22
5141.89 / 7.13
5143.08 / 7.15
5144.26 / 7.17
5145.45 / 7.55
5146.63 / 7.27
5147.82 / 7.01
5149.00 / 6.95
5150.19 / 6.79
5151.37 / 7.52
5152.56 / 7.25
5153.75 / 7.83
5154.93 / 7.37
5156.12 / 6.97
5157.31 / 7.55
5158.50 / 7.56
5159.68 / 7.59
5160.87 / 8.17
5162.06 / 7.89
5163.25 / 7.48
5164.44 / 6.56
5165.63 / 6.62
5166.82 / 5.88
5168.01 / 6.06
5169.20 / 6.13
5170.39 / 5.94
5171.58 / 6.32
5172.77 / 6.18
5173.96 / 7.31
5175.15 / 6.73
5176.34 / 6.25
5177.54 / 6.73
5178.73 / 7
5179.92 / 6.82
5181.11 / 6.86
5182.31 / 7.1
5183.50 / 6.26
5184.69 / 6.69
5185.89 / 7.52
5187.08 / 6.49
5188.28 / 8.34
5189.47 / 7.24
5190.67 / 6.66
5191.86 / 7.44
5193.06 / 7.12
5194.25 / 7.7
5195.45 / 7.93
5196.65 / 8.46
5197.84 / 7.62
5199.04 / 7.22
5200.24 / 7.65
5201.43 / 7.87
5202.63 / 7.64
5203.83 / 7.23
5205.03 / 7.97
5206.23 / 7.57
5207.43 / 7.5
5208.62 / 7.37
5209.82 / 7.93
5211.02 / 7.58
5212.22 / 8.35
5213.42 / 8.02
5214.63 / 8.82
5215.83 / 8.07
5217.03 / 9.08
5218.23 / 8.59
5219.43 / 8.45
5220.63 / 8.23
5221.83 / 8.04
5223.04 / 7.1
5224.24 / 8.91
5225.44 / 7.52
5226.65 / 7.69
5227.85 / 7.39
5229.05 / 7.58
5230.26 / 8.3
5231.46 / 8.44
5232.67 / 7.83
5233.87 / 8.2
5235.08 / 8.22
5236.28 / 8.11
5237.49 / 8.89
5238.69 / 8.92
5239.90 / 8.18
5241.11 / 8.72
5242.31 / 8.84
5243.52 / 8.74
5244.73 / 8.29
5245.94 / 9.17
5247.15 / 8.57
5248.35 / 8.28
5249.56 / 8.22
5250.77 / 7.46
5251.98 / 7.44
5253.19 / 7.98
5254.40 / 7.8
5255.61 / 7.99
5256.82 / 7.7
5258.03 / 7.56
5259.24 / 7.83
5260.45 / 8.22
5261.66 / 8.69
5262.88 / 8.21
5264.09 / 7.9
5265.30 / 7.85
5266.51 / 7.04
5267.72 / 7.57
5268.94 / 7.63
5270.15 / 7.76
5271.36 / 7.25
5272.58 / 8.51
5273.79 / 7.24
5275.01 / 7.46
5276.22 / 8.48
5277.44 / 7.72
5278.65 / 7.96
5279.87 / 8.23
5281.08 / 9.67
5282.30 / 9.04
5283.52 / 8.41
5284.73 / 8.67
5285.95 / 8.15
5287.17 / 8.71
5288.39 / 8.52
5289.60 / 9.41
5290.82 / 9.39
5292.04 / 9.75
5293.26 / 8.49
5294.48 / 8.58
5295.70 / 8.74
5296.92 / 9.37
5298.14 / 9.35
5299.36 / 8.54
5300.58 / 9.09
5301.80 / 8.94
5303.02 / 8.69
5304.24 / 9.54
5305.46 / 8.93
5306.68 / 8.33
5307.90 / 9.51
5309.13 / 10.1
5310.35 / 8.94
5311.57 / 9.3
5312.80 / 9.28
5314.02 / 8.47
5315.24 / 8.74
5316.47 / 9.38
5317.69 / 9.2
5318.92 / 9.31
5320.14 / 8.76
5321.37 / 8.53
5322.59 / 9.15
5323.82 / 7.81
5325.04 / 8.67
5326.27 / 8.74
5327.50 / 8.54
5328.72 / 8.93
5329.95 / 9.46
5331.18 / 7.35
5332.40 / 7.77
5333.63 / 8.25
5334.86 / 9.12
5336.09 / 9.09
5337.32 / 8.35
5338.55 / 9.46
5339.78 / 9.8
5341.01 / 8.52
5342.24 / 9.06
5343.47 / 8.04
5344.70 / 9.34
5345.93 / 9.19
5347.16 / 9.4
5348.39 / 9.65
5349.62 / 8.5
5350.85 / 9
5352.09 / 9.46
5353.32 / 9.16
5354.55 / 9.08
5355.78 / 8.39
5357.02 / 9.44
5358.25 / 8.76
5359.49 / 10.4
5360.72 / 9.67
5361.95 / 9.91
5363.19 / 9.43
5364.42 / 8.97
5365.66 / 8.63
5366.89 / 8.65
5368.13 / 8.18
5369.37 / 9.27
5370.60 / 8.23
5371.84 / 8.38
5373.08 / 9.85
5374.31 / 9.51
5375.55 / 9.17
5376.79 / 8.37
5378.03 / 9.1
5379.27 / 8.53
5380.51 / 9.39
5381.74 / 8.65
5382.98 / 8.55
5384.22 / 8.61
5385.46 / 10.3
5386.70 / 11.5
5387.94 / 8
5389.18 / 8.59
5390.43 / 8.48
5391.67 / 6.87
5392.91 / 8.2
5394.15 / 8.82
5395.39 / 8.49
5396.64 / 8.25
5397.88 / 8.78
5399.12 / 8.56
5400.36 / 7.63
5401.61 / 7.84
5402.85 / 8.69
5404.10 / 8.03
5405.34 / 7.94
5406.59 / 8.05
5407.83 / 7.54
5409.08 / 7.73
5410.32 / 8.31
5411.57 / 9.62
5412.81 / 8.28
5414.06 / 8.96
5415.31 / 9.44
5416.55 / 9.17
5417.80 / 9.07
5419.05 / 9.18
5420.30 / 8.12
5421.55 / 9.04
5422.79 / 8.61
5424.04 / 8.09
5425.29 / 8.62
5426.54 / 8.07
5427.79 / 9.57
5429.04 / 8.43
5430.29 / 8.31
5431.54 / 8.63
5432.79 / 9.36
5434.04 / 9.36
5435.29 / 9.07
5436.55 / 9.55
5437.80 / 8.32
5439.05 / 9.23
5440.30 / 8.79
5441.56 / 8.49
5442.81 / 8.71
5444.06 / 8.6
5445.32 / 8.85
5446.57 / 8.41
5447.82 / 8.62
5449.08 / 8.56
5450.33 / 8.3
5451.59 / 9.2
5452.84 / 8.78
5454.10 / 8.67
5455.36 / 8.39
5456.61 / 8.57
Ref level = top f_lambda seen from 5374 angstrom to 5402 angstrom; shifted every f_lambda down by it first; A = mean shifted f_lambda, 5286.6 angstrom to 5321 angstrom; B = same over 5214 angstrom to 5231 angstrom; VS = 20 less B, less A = 25.8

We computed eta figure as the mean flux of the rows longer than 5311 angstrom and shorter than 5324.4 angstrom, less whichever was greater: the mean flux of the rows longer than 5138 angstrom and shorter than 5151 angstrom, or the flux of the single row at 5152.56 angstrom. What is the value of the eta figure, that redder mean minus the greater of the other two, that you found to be 1.65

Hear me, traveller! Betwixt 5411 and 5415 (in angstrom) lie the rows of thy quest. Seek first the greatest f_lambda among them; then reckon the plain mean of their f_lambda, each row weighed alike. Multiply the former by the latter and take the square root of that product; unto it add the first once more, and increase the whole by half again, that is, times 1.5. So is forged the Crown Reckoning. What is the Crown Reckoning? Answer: 28.4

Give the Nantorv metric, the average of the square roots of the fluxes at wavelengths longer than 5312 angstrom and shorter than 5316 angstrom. 2.97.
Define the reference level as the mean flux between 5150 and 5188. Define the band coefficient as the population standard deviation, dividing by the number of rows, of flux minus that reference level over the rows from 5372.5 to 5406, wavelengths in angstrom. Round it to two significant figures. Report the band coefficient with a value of 0.88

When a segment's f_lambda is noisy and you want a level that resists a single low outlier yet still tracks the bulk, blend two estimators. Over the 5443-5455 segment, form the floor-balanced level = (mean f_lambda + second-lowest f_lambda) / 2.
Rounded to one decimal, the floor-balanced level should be 8.5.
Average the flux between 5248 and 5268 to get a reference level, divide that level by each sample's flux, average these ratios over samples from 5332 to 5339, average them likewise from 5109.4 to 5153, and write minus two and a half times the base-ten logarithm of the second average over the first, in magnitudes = -0.13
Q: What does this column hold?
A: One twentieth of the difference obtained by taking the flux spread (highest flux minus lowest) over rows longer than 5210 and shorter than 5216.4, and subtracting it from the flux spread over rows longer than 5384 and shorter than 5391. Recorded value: 0.113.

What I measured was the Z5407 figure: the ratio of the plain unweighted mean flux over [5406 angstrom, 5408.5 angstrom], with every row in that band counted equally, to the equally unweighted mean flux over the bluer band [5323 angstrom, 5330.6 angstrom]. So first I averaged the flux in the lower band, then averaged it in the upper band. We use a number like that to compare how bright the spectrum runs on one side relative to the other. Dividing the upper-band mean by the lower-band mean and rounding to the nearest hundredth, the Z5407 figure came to 0.90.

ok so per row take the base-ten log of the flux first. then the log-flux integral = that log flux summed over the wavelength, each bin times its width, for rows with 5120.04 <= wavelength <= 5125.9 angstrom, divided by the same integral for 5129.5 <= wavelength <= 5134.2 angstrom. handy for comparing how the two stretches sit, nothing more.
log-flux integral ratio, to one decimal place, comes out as 1.3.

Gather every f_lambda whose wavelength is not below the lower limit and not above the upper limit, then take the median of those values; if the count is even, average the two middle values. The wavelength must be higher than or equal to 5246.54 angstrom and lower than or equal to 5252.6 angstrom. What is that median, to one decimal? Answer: 8.2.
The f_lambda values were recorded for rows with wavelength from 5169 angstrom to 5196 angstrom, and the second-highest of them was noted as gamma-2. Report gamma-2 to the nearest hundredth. 7.93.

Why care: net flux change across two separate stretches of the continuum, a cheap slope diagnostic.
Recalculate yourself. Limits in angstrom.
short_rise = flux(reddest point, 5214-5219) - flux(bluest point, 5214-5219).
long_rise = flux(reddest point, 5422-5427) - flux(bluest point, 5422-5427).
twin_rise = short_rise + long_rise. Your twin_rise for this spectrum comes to -0.8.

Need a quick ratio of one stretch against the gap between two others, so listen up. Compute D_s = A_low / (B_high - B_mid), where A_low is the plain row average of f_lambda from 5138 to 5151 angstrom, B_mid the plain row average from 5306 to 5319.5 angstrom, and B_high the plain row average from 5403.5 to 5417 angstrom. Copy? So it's -11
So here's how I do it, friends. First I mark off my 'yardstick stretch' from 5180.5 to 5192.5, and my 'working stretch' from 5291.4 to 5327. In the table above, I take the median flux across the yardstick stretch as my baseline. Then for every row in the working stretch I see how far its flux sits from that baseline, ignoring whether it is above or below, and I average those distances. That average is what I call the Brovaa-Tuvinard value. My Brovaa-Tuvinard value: 1.99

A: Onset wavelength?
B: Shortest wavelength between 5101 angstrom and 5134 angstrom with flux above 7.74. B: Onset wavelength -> 5104.15 angstrom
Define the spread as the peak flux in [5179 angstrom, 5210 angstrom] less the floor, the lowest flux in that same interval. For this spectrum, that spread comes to 2.2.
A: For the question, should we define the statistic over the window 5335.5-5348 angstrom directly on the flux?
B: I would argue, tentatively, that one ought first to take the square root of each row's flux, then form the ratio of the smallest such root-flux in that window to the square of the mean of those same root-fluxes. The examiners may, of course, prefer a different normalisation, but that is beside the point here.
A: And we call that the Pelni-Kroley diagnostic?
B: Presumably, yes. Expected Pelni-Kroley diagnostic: 0.314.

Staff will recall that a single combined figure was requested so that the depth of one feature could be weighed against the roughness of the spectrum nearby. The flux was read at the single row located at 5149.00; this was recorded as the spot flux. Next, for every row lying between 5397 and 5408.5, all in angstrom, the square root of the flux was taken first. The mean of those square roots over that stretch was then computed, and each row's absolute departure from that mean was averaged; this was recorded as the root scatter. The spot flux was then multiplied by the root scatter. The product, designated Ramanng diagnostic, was 0.45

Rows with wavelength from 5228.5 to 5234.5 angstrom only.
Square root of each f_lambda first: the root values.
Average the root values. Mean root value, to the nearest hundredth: 2.84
